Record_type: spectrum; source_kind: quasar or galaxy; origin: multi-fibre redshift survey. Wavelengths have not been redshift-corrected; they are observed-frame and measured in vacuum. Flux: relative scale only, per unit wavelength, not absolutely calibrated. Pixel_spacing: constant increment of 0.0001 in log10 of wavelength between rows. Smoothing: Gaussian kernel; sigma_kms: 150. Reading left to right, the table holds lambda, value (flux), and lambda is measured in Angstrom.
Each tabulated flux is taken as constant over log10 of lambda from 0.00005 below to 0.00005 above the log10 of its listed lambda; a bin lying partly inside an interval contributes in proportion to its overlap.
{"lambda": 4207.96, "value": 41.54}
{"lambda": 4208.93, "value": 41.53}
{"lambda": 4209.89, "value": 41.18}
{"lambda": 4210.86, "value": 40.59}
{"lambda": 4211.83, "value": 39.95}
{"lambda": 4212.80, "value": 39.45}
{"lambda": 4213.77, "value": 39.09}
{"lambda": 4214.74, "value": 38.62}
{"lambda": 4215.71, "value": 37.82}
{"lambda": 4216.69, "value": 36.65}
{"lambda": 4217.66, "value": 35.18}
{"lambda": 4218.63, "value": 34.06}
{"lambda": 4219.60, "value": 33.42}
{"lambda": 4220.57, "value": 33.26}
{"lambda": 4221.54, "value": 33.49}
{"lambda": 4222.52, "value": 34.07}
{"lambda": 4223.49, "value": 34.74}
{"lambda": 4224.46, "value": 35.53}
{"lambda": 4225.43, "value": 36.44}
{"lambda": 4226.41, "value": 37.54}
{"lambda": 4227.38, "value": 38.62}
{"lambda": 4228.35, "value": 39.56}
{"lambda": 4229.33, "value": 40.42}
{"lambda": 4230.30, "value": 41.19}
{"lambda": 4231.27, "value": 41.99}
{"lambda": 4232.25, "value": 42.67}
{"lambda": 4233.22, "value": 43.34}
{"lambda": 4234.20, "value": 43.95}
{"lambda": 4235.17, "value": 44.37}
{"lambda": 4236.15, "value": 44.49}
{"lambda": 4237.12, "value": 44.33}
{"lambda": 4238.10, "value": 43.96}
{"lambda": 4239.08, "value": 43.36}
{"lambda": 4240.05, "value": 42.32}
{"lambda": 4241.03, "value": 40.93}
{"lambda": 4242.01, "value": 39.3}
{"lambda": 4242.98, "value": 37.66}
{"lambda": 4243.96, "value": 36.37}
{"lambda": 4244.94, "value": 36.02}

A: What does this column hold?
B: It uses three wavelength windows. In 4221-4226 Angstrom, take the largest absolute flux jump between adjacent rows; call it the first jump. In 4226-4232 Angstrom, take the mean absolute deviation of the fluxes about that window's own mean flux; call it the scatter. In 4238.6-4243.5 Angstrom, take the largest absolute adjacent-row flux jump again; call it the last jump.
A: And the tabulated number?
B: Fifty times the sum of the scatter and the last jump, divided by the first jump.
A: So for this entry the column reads 162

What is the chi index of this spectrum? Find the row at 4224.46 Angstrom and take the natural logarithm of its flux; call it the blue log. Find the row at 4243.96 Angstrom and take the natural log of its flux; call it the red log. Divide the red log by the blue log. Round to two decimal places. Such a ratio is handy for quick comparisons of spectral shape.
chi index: 1.01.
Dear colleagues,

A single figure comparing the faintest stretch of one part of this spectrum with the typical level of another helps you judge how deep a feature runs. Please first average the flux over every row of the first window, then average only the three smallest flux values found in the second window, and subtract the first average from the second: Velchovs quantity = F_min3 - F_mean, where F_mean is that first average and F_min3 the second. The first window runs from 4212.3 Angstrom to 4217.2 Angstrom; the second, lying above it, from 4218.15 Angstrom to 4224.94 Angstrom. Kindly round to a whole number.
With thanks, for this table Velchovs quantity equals -5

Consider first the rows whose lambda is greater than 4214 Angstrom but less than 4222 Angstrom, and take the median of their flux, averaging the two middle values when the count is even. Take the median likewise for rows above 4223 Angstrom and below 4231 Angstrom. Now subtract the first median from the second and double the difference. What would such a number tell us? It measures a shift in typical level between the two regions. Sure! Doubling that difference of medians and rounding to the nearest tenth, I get 6.9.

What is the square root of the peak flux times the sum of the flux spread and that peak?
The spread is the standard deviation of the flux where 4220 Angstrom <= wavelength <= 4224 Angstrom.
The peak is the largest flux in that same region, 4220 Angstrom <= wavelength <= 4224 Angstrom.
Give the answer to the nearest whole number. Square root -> 35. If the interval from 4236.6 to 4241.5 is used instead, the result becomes 45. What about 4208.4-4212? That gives 42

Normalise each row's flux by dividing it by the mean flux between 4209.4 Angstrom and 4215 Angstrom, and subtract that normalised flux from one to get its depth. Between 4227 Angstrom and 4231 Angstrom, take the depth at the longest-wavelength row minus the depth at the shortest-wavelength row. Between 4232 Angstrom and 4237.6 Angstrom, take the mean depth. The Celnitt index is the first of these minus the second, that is 0.04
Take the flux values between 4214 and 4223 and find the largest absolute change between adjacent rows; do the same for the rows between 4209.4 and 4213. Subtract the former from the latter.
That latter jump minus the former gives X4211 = -0.8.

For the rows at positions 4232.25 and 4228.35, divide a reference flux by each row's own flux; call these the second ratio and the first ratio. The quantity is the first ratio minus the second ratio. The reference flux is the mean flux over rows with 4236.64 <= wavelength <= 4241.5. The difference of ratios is 0.079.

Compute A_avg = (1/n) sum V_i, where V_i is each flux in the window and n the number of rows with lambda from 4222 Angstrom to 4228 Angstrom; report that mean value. 36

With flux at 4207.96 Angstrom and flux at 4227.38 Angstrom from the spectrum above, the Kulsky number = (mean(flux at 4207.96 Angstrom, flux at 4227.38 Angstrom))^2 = 1606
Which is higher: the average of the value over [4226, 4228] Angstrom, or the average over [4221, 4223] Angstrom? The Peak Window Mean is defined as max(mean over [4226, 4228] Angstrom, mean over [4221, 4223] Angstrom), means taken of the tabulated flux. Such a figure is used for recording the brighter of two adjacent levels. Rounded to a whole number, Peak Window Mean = 38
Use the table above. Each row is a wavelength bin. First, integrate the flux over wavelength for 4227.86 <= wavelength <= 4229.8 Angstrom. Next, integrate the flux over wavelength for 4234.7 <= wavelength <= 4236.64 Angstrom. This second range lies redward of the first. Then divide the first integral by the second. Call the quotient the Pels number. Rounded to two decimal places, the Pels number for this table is 0.90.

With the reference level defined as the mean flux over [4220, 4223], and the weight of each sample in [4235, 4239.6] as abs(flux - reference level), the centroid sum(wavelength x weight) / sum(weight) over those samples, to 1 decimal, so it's 4237.1 Angstrom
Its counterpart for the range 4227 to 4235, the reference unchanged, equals 4231.3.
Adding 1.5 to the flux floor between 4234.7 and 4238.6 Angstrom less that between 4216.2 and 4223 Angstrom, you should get 12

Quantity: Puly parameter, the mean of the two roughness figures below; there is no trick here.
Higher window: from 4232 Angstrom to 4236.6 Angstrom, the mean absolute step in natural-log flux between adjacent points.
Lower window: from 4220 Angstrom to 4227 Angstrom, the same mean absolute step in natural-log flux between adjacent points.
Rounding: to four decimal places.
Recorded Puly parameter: 0.0153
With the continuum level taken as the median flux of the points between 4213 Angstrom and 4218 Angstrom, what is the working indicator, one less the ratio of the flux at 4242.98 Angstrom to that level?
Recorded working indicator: 0.00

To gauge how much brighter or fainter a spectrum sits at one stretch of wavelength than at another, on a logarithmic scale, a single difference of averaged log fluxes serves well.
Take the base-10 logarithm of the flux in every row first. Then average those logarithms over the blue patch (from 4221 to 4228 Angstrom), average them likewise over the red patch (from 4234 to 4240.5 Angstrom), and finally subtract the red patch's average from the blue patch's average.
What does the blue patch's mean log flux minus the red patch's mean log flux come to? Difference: -0.089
